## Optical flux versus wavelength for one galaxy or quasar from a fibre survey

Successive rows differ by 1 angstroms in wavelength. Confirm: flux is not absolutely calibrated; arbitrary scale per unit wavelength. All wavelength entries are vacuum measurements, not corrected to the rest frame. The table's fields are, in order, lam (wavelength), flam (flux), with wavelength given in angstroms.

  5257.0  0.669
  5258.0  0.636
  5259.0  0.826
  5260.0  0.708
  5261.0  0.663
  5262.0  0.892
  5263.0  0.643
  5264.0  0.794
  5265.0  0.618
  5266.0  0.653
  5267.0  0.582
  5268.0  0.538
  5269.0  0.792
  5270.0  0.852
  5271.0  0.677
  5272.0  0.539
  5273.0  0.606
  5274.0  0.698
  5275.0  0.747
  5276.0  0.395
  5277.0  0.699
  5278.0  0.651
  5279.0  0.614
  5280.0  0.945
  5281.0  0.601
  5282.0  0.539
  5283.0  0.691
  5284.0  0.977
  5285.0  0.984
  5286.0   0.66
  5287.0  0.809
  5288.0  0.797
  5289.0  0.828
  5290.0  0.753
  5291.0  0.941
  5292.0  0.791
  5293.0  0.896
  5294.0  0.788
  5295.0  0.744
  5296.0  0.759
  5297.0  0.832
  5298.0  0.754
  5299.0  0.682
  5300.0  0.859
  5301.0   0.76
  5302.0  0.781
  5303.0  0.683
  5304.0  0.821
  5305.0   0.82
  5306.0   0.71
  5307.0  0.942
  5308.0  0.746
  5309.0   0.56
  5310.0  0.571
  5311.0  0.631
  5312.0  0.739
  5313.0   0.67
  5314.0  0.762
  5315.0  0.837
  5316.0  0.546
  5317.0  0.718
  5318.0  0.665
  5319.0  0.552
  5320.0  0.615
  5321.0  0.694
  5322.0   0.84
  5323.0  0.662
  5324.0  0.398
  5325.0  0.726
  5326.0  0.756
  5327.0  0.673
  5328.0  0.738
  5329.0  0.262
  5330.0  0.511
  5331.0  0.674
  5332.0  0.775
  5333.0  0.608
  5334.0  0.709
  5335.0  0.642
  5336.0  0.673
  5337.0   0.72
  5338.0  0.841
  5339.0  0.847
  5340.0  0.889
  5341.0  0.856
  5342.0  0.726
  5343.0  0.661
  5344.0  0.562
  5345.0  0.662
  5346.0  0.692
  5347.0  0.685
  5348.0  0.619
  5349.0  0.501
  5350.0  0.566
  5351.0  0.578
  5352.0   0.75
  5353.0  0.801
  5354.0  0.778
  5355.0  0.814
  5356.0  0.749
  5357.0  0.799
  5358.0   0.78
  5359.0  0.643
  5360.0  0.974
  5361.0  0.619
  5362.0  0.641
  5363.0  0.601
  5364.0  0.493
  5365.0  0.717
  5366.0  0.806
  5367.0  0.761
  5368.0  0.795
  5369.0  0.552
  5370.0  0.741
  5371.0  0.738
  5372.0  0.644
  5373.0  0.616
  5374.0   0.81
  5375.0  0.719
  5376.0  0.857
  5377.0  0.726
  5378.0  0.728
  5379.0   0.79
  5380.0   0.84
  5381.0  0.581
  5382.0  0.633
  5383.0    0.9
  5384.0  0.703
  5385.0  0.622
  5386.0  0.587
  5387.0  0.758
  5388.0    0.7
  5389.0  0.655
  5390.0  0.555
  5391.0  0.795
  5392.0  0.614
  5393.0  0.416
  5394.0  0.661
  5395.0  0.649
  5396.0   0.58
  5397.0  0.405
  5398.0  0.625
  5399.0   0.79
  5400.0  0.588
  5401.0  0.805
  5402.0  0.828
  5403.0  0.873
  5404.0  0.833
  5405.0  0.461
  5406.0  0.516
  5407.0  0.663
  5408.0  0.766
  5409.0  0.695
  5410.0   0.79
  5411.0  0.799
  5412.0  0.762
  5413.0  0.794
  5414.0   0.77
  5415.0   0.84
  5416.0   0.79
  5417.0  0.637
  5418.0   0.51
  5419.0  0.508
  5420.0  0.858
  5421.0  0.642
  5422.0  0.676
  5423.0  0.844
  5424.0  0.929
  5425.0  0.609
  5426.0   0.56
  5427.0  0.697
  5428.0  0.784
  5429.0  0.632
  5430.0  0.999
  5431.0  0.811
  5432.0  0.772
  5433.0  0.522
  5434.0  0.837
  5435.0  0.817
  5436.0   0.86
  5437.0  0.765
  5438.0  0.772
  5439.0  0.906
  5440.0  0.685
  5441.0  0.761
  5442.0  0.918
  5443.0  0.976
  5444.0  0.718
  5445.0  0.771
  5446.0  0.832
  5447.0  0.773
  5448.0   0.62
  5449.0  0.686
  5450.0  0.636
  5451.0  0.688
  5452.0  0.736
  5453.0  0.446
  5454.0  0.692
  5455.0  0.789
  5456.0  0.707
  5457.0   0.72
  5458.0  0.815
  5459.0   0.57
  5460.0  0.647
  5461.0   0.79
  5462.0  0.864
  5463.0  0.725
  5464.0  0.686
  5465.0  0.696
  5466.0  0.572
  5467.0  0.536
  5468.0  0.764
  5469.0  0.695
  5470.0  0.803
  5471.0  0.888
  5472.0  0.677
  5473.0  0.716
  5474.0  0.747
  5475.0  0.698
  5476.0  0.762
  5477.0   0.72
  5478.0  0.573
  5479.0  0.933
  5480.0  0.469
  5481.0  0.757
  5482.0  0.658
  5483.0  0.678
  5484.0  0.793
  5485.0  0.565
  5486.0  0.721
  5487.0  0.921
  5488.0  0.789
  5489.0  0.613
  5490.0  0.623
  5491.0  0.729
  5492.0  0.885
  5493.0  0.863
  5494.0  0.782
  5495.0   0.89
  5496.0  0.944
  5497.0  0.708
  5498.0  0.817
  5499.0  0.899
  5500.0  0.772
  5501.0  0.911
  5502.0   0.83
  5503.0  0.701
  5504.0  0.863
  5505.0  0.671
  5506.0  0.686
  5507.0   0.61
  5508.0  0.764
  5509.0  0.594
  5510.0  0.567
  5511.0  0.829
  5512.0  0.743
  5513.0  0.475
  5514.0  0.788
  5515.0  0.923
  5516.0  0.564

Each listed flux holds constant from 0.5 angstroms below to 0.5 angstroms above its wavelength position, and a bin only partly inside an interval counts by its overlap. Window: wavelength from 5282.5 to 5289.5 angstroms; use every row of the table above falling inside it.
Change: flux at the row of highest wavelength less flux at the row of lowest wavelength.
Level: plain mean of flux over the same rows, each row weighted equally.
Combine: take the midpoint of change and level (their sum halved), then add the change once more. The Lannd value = 0.62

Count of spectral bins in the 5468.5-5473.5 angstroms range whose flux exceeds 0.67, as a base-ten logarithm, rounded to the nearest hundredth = 0.70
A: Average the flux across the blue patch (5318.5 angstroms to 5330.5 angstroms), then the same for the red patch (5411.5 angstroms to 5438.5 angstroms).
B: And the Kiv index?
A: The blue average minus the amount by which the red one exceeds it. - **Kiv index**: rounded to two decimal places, 0.50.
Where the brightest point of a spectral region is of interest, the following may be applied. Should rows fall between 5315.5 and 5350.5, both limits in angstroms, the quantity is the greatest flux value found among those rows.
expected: 0.889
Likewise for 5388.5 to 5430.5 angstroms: 0.999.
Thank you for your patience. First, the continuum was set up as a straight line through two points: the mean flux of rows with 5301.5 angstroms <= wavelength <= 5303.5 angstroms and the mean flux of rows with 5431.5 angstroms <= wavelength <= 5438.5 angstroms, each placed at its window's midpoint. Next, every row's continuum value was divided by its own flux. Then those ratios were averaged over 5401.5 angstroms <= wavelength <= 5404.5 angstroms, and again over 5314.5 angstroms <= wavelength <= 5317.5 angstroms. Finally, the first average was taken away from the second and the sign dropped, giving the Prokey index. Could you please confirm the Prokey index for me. 0.19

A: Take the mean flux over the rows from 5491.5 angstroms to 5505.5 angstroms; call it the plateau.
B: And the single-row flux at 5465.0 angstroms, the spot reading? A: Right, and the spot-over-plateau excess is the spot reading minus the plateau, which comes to -0.13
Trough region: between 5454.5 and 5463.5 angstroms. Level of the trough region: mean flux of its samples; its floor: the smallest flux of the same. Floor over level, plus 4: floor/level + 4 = 4.77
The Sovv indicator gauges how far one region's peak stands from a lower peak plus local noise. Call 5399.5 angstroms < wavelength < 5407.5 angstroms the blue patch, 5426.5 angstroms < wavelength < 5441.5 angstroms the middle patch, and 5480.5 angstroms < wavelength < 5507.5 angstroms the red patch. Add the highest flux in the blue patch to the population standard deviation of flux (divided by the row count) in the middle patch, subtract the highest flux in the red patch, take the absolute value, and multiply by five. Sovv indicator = 0.2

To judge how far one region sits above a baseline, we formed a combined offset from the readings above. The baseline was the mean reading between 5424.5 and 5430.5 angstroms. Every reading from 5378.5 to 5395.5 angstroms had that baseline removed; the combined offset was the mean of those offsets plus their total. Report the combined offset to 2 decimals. -0.71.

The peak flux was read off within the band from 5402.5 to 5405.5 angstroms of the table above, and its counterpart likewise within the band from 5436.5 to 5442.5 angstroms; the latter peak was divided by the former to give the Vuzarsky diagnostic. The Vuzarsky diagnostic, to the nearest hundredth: 1.05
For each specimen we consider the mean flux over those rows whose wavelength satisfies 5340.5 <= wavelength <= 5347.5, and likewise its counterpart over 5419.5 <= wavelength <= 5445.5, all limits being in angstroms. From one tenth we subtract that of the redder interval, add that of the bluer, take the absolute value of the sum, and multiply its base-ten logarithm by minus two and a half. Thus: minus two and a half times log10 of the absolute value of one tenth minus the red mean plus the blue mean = 4.4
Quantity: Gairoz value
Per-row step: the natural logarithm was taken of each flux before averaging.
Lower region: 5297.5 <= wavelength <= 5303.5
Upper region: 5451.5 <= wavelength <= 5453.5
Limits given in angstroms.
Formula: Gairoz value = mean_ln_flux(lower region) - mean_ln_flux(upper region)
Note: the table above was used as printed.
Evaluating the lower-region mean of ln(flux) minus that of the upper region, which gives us 0.27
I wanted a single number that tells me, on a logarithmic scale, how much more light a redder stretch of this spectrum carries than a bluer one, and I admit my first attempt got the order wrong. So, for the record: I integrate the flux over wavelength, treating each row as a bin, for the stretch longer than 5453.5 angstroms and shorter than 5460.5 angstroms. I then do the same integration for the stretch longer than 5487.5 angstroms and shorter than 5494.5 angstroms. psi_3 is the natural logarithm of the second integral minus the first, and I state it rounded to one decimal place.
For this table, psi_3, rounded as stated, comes -1.1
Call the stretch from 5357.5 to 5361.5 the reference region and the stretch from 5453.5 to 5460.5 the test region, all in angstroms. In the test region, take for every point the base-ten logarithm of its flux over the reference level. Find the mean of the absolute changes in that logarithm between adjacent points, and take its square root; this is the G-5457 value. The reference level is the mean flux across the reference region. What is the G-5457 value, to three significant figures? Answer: 0.251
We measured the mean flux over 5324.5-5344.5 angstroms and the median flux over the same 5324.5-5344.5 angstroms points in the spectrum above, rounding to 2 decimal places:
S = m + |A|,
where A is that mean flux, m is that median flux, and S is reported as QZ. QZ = 1.41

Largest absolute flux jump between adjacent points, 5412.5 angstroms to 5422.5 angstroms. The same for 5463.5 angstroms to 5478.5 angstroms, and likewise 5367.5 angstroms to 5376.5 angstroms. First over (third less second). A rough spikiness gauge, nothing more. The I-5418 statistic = 23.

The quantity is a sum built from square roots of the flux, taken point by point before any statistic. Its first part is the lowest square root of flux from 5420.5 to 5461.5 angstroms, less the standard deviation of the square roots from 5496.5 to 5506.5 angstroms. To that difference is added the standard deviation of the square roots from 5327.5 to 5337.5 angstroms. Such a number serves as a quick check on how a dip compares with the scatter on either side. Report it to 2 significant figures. 0.72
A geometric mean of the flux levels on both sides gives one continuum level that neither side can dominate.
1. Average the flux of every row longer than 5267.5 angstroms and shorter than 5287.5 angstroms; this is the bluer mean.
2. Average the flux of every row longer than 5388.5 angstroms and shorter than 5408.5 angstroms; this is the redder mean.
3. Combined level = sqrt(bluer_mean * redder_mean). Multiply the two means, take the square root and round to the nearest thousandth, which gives 0.677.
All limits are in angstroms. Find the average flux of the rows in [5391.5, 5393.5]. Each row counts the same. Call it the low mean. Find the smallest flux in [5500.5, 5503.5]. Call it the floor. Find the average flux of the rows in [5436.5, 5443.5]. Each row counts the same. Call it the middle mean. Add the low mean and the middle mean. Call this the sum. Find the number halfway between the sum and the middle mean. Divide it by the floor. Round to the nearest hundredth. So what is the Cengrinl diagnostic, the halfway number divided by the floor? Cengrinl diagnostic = 1.55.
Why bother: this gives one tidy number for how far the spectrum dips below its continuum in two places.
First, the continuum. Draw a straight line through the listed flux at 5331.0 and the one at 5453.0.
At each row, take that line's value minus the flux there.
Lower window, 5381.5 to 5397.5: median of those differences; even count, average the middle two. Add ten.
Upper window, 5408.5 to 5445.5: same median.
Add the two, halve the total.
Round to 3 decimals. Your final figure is 4.827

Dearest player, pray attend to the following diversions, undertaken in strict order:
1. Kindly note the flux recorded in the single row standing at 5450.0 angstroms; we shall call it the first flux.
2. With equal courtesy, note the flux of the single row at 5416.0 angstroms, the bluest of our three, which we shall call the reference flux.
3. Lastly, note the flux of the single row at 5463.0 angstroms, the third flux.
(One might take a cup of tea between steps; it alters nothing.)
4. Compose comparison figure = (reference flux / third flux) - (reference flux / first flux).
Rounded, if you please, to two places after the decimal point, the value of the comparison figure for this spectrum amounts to -0.15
